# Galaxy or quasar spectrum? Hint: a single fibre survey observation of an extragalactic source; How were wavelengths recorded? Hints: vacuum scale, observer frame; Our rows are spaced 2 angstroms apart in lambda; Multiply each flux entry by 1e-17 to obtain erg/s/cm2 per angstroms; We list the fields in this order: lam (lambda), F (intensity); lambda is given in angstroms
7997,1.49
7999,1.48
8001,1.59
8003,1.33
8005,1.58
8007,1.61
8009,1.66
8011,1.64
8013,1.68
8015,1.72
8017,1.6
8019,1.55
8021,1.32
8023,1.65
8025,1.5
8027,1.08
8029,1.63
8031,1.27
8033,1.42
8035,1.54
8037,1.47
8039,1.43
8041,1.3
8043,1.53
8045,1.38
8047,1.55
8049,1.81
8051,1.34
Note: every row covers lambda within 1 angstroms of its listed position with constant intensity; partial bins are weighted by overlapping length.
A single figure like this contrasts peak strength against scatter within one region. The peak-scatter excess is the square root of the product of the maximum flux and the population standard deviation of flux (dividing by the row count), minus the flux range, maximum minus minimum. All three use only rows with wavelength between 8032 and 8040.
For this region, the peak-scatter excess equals 0.150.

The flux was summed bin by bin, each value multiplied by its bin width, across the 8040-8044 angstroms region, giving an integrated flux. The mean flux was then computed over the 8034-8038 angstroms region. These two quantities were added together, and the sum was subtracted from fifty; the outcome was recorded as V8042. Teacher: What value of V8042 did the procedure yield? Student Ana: 42.8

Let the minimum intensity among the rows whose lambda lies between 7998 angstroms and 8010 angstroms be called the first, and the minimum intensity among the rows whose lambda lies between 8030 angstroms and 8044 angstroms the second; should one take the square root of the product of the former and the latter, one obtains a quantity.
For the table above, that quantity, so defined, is 1.30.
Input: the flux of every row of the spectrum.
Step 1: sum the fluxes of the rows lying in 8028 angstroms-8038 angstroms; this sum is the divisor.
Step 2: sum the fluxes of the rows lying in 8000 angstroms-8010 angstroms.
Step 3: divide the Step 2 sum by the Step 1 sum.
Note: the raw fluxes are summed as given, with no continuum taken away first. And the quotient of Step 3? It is 1.1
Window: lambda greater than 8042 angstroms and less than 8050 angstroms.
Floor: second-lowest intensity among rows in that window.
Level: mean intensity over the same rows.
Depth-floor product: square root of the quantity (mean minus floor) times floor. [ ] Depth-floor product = 0.24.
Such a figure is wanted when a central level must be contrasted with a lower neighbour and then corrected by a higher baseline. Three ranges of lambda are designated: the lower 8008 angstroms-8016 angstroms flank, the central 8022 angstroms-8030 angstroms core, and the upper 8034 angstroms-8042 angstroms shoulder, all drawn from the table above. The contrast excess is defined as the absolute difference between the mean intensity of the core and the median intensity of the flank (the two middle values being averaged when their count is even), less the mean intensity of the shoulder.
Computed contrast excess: -1.23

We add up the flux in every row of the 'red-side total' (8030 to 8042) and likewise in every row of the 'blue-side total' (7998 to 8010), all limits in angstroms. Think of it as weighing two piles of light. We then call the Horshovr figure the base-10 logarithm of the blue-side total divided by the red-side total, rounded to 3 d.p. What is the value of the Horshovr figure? 0.040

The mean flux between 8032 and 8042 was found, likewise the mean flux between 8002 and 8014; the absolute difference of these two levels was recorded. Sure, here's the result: 0.15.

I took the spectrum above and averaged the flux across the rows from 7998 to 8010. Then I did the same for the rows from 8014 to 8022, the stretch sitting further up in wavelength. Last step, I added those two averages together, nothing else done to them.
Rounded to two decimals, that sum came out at 3.09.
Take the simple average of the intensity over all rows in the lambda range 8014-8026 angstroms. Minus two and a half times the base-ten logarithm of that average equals -0.48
